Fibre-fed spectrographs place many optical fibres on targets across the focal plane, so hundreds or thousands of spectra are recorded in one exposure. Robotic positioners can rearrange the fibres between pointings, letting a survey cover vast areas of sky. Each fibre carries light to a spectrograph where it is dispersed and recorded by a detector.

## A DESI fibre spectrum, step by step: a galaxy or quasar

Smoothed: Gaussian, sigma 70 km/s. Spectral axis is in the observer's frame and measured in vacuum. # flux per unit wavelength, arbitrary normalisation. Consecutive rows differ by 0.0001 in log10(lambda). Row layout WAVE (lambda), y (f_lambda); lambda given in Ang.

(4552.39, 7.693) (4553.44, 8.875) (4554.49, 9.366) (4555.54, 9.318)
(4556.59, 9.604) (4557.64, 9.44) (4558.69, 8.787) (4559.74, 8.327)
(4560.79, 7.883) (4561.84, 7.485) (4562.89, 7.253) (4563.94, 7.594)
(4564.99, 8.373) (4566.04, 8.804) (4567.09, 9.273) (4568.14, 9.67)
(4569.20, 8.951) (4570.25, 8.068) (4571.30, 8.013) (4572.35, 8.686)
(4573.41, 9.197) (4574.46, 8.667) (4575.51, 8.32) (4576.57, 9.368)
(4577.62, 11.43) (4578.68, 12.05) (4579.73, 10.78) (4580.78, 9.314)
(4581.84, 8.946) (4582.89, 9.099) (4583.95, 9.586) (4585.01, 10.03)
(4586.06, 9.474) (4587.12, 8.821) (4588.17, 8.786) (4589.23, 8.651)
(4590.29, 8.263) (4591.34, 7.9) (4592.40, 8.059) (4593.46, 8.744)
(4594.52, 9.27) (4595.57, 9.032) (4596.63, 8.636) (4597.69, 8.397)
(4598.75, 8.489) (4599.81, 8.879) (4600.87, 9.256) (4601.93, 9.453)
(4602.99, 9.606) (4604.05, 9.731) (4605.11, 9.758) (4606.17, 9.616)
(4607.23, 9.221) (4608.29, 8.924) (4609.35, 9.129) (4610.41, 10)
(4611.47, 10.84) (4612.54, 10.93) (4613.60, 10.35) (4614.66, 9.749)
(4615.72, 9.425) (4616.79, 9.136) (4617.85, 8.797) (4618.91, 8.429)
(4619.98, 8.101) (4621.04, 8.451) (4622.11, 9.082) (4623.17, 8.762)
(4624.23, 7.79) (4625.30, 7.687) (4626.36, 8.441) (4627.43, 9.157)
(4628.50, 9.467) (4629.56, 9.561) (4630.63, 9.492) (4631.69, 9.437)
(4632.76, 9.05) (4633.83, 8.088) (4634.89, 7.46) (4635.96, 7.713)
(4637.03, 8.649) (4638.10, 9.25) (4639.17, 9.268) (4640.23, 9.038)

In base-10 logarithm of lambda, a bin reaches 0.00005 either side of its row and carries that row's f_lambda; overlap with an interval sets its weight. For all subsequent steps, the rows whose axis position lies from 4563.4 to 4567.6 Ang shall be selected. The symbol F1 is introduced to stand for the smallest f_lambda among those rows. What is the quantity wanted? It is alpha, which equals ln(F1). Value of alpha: 2.03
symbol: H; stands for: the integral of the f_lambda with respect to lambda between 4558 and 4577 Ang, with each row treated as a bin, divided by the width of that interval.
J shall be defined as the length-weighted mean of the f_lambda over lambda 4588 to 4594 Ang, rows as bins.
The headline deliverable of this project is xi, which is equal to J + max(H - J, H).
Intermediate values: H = 8.5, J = 8.4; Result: 16.9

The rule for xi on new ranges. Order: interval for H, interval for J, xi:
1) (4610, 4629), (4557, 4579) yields 17.9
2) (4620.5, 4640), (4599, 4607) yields 18.1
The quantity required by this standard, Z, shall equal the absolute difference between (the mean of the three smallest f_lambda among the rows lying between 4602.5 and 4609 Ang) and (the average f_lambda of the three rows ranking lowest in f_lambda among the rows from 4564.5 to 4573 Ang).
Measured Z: 1.1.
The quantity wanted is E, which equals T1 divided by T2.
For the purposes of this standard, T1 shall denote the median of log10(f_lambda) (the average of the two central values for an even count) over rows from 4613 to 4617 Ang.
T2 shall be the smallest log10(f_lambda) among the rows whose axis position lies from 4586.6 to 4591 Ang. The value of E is 1.070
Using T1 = 0.982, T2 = 0.92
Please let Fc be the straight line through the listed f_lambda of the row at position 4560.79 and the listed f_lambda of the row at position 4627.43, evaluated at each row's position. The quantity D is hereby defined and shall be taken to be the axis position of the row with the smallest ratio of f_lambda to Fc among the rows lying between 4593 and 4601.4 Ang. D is 4597.69 Ang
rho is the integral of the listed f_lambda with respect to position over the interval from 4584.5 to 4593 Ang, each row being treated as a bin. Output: 74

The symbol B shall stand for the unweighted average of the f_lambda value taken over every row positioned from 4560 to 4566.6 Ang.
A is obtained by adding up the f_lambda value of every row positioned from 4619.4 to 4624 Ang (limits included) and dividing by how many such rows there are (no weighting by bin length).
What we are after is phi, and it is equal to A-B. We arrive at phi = 0.7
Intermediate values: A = 8.60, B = 7.9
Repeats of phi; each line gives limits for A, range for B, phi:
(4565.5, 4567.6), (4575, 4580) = -1.4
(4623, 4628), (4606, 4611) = -1.0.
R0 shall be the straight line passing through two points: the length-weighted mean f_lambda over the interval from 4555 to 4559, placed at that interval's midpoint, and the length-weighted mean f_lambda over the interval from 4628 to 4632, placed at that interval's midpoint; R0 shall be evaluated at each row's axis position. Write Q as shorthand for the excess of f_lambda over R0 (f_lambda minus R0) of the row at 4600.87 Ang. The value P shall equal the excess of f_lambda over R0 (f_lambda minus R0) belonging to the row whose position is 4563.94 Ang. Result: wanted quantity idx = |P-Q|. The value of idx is 1.6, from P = -1.7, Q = -0.2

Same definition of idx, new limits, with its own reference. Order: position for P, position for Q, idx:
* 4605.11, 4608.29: 0.8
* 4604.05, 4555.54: 0.3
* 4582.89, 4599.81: 0.3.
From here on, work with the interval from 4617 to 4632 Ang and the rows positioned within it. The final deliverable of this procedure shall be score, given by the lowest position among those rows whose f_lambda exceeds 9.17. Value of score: 4628.50 Ang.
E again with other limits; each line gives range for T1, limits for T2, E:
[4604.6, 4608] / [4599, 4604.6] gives 1.037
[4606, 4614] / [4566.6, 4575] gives 1.097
